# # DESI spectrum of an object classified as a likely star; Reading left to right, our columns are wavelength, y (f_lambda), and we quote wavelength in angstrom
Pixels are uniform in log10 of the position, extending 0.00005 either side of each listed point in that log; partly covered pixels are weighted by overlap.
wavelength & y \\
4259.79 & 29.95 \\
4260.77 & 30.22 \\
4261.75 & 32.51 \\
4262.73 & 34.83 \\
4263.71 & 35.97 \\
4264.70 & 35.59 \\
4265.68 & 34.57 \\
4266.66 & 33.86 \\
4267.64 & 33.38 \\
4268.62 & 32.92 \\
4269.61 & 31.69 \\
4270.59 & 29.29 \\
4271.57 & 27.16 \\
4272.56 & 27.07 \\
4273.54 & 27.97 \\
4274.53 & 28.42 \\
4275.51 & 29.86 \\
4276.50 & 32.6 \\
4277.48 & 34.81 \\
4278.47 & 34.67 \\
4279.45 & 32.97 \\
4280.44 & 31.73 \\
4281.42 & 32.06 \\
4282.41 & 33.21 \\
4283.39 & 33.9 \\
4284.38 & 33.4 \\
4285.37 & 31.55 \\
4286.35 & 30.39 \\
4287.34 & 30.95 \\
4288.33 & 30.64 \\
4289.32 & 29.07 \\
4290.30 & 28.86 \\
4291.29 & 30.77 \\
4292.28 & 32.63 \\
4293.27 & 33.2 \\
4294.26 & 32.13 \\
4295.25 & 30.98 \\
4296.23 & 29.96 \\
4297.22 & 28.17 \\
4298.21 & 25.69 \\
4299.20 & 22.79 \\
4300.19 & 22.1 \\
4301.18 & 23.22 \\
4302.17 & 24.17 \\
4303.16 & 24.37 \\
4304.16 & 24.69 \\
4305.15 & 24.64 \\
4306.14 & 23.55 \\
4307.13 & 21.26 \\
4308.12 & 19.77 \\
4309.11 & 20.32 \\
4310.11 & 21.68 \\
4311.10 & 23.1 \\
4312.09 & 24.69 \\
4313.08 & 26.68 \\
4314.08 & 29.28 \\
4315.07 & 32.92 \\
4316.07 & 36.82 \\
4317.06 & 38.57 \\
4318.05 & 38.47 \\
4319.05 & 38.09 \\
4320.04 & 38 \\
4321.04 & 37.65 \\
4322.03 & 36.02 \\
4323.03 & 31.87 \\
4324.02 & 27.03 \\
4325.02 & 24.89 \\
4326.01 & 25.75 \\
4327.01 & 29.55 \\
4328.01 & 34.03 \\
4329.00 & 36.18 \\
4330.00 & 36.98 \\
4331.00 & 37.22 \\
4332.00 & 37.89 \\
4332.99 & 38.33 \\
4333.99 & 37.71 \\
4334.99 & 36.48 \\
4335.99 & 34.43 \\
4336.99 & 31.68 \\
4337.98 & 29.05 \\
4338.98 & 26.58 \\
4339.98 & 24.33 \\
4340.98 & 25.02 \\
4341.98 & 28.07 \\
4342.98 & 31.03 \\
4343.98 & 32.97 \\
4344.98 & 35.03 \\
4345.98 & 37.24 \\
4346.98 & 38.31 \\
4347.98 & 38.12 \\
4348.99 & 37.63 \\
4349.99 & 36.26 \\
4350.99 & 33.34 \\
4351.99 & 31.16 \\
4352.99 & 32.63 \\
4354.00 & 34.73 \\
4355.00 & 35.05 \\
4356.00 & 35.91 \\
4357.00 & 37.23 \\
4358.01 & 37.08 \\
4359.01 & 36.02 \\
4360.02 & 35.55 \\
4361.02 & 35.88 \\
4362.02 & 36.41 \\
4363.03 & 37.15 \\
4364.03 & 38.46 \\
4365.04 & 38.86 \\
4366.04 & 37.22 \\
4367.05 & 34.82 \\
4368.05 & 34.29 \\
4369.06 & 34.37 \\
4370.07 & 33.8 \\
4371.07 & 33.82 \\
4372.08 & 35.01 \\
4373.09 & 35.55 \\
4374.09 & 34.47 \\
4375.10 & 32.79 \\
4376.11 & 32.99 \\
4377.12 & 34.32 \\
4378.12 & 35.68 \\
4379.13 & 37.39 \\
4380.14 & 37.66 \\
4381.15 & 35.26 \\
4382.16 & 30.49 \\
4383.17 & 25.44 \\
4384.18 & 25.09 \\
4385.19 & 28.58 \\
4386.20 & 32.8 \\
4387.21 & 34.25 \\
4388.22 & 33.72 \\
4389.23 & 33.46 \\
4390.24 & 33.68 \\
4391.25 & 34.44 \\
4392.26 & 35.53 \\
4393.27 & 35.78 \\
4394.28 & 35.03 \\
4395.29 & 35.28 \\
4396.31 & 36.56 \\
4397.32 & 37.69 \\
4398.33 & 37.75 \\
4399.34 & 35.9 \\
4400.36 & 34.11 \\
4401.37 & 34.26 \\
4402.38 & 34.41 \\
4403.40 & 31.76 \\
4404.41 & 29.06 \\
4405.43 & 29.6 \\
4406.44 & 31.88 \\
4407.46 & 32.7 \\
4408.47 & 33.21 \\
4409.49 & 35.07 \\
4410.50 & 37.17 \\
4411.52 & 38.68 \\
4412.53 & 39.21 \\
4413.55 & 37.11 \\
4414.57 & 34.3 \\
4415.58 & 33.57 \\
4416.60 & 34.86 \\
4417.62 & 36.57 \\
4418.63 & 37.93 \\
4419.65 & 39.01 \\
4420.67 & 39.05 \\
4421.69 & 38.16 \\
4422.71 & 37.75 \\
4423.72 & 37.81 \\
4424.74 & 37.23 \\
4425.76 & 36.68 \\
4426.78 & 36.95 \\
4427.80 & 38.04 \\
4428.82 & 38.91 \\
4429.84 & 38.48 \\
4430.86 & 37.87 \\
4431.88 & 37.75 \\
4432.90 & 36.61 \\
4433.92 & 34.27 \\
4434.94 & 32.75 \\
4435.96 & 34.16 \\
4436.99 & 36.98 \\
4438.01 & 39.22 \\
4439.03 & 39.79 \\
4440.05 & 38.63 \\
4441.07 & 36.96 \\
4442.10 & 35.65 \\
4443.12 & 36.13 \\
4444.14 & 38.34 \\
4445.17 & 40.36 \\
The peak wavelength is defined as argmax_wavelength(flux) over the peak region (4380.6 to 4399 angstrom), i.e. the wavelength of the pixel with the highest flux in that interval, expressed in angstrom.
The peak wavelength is 4398.33 angstrom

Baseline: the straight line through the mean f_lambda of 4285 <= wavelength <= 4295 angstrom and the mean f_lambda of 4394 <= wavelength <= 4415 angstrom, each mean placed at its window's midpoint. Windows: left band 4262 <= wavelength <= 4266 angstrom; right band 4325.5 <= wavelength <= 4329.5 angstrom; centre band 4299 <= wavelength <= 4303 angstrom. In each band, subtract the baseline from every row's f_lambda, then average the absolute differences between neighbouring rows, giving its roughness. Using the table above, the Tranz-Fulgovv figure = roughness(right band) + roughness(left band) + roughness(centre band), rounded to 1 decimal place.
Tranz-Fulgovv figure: 5.2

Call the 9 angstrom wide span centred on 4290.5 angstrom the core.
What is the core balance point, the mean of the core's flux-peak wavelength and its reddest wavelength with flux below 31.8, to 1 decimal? 4292.3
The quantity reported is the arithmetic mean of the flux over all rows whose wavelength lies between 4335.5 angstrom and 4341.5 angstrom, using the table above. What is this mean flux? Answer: 28.5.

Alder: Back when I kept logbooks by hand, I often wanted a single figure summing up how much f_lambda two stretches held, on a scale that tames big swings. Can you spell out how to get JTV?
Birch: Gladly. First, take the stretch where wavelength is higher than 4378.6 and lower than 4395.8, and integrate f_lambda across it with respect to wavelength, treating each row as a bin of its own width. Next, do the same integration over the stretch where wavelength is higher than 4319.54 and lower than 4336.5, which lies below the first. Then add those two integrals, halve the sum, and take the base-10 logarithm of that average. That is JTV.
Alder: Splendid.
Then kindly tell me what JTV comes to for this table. 2.76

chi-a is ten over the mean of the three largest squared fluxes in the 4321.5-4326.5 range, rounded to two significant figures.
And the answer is 0.0099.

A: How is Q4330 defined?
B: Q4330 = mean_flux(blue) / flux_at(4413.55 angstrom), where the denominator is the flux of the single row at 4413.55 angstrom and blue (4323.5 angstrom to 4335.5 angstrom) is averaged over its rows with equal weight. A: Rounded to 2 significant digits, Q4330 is 0.90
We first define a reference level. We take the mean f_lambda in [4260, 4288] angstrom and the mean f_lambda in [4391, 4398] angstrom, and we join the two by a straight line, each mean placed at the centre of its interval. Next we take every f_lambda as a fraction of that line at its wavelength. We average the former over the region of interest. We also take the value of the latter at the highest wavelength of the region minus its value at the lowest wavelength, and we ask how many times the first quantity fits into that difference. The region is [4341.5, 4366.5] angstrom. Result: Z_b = 0.24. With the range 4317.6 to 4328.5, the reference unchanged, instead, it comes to -0.15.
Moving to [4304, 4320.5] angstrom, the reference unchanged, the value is 0.45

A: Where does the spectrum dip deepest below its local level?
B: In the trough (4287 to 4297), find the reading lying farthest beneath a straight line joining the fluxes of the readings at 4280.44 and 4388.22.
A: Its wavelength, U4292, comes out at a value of 4290.30 angstrom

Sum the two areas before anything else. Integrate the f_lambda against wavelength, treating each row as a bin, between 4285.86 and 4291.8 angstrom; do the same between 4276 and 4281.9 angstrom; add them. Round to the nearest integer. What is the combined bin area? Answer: 374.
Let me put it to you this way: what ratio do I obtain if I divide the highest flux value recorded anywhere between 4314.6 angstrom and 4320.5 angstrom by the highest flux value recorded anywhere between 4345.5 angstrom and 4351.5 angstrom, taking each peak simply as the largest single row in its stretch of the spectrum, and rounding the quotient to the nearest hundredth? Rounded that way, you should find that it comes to 1.01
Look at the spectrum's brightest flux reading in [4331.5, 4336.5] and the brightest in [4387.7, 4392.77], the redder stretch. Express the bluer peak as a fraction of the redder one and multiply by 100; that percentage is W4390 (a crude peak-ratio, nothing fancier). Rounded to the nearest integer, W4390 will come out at 108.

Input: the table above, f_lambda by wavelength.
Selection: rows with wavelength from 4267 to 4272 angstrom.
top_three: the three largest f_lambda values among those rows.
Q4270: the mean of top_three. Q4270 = 33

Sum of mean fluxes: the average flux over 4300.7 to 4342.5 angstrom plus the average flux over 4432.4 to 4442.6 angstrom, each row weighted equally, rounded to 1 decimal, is 66.5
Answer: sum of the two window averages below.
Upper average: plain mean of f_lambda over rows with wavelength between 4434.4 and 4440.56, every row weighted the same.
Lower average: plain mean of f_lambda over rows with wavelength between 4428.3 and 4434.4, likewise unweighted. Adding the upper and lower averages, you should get 74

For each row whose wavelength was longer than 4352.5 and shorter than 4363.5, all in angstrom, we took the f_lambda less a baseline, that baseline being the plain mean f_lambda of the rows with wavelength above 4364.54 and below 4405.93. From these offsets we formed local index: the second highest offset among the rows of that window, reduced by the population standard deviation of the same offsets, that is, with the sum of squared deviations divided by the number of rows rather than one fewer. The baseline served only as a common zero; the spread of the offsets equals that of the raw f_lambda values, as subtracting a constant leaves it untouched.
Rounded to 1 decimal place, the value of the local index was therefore 1.9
